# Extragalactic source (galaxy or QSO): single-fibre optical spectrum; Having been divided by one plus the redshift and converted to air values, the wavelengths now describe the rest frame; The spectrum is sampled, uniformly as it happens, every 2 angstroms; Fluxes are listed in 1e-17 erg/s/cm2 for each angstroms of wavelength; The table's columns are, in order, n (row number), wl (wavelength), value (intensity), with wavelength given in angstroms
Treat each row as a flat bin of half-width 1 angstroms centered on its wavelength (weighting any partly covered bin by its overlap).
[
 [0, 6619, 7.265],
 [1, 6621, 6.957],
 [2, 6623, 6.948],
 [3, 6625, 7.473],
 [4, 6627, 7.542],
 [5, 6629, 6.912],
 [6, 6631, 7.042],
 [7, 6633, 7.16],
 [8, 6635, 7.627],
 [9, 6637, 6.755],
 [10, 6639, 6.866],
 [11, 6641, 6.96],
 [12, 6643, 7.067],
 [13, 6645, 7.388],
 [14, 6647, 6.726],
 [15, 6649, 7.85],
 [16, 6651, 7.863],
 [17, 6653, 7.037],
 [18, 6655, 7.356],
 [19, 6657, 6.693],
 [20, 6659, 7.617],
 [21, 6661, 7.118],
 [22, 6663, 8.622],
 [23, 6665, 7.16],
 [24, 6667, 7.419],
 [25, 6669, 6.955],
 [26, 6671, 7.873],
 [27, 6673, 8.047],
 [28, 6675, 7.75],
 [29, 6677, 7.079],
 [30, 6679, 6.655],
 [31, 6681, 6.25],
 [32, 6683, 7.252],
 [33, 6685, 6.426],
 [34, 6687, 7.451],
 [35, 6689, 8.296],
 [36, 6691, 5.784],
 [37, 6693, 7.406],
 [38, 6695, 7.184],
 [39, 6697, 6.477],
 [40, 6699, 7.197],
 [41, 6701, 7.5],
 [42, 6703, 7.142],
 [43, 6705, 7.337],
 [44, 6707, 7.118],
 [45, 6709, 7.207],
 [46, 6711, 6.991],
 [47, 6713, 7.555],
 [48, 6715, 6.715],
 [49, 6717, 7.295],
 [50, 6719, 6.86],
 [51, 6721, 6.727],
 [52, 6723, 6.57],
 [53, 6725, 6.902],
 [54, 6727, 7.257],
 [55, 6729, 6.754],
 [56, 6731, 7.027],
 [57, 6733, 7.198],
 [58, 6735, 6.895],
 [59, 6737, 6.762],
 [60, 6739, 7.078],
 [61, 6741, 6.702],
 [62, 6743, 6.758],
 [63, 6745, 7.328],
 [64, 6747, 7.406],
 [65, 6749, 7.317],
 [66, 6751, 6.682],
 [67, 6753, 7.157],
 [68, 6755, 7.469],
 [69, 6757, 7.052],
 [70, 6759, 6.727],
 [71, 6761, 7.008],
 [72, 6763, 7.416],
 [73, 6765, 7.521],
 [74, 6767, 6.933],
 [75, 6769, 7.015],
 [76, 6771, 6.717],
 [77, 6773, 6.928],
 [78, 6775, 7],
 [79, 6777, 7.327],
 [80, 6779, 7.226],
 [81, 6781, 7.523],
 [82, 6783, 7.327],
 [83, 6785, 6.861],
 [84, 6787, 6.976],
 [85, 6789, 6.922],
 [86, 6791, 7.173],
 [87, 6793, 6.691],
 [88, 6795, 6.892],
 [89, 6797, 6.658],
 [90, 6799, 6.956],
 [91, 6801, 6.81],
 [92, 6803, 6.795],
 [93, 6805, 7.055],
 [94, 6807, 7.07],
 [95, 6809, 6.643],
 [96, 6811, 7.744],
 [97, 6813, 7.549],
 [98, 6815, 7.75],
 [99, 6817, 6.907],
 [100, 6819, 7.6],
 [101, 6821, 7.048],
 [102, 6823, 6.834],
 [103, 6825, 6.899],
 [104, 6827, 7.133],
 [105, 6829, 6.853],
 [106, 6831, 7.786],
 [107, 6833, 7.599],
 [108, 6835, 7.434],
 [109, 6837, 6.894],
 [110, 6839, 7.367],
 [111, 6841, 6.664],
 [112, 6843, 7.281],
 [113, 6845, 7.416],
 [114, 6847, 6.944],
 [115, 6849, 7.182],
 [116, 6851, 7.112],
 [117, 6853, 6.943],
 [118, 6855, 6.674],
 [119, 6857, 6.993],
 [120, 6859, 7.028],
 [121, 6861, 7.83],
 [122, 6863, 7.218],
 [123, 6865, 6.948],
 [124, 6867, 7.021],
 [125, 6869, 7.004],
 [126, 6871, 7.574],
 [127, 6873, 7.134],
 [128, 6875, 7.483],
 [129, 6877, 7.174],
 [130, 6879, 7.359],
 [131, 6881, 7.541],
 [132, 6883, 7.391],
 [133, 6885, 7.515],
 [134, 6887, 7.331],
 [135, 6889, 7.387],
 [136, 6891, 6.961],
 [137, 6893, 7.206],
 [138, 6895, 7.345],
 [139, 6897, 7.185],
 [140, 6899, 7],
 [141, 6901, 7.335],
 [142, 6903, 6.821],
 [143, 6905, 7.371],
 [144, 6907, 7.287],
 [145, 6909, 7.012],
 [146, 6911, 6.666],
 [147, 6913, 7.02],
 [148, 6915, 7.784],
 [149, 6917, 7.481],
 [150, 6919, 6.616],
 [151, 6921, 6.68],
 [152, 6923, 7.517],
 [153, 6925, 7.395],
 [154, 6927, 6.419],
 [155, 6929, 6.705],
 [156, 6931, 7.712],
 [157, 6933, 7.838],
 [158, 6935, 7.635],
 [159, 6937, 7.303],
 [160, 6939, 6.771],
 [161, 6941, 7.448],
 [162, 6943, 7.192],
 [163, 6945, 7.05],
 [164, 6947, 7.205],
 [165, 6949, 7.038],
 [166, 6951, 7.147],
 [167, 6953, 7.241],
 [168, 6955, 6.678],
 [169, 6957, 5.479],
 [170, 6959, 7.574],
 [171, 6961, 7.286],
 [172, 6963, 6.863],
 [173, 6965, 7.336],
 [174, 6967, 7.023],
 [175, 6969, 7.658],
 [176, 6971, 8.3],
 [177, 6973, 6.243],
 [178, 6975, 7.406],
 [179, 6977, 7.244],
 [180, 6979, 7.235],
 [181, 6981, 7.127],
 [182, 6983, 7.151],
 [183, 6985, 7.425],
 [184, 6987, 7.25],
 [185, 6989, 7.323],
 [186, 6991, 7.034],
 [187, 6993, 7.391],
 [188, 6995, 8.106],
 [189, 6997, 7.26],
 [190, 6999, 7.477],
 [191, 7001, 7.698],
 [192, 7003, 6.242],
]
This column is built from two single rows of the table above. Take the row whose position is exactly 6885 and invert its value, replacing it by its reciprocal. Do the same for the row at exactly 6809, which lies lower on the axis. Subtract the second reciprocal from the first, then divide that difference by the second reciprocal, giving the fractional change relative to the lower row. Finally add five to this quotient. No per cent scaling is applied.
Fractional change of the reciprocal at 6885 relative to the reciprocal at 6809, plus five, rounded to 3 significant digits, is 4.88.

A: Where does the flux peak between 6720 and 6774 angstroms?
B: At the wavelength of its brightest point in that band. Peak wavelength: 6765 angstroms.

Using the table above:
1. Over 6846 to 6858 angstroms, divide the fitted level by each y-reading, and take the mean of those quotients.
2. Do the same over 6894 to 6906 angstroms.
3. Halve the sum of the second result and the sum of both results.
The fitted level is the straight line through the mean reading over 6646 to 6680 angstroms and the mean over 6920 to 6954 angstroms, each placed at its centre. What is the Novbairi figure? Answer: 1.53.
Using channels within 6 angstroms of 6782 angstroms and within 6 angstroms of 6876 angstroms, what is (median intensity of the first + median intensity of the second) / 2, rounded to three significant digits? 7.35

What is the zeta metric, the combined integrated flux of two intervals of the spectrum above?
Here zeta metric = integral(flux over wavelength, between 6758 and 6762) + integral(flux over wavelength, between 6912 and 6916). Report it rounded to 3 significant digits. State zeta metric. 57.1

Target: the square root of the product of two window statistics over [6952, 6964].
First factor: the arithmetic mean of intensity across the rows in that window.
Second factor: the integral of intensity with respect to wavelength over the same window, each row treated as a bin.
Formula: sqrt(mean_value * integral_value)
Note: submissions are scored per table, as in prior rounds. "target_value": 24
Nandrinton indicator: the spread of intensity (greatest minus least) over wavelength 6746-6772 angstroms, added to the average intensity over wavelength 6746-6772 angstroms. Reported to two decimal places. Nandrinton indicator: 7.95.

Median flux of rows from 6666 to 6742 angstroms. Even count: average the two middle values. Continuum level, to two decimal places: 7.10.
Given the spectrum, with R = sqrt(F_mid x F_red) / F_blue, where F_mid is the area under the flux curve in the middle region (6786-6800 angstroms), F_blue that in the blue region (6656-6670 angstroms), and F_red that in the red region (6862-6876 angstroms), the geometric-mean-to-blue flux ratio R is 0.96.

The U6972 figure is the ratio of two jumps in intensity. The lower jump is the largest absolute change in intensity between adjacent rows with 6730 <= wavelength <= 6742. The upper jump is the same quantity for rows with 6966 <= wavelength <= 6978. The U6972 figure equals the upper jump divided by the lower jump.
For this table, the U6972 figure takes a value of 5.5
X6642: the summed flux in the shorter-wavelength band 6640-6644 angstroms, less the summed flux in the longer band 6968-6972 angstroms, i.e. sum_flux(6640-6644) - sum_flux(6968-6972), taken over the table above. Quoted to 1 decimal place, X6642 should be -1.9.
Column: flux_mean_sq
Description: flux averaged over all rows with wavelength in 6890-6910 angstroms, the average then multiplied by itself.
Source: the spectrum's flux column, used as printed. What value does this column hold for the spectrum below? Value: 51.2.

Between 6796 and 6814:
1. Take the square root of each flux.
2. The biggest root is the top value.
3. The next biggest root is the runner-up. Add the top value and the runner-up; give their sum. 5.53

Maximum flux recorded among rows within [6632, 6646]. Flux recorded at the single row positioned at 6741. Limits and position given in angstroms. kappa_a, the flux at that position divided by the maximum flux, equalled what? 0.88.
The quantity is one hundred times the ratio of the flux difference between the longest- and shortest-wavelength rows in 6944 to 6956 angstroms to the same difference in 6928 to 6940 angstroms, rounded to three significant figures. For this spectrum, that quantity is -564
